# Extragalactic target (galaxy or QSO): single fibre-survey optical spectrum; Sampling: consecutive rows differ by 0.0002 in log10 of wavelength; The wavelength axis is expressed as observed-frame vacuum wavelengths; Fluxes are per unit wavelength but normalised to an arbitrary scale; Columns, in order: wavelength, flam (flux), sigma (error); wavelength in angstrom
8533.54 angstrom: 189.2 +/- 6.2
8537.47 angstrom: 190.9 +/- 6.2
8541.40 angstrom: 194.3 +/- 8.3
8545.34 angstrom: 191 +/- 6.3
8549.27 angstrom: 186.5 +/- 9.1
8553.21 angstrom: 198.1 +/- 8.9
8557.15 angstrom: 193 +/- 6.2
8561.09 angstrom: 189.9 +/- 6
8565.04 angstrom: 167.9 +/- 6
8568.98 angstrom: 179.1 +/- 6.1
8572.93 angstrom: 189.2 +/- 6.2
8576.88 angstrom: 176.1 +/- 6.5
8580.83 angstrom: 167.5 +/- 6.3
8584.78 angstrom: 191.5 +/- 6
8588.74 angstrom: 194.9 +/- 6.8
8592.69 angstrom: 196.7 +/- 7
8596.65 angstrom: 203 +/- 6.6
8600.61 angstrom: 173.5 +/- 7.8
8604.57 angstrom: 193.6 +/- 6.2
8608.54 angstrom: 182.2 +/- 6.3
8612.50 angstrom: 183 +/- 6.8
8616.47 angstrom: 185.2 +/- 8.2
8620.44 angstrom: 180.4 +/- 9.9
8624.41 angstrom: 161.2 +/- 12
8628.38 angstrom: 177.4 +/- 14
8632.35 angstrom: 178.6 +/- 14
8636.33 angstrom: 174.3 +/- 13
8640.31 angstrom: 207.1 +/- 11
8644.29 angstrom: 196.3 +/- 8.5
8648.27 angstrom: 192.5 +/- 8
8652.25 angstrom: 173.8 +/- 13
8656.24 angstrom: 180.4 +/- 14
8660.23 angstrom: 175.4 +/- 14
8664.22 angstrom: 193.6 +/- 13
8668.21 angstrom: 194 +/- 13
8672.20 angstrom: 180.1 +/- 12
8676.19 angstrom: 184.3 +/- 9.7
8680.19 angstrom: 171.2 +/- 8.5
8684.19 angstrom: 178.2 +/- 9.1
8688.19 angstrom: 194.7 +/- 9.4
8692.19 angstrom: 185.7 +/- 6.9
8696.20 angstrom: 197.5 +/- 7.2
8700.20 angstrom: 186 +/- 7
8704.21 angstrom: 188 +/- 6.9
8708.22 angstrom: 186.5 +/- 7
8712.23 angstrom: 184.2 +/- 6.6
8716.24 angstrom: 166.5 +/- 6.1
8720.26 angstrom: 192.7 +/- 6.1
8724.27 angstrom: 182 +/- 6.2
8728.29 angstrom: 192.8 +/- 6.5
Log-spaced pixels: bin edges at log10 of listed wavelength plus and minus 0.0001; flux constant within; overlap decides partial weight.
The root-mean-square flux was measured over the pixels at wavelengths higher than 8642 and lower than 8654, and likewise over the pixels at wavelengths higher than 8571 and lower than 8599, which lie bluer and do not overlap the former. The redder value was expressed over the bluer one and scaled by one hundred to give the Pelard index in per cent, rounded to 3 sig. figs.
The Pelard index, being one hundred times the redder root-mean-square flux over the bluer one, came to 99.5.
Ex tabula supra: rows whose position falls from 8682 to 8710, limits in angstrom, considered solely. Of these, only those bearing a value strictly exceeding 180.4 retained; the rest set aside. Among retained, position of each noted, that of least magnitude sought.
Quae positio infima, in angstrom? 8688.19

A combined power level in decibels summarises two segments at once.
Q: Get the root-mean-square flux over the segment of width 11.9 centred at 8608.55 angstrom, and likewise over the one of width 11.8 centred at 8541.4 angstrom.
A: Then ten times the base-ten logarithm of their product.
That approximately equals 45.5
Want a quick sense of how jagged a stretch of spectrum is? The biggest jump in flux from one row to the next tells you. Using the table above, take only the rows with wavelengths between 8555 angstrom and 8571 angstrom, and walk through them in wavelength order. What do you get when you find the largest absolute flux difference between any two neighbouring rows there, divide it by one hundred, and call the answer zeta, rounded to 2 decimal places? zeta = 0.22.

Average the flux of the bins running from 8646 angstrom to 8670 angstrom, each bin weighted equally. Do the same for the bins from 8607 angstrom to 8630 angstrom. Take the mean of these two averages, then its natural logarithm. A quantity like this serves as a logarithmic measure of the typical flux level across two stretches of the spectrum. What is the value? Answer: 5.20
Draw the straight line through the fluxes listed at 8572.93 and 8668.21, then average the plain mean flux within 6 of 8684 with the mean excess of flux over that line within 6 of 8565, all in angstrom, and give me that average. 86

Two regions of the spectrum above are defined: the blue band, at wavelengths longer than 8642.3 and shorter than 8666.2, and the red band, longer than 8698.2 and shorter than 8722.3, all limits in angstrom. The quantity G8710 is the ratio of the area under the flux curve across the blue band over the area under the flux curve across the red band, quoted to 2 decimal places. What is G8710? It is 1.00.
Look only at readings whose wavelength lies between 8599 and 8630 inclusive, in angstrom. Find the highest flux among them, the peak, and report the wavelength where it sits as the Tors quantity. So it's 8604.57 angstrom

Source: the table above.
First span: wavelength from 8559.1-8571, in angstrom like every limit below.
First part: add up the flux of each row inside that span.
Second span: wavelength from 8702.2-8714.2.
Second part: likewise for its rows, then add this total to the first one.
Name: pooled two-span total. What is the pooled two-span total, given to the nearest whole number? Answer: 1096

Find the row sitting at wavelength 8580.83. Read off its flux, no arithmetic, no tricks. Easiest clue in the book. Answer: 167.5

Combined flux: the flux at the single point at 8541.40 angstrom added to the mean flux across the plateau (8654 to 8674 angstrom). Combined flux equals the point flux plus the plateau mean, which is 379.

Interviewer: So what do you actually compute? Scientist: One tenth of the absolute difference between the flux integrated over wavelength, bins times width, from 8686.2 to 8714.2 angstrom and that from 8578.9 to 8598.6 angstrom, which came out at 153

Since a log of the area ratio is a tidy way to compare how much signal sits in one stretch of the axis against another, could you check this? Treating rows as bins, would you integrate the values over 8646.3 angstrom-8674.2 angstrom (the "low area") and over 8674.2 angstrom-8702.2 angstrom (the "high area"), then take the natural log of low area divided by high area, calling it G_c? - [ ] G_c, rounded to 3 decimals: -0.009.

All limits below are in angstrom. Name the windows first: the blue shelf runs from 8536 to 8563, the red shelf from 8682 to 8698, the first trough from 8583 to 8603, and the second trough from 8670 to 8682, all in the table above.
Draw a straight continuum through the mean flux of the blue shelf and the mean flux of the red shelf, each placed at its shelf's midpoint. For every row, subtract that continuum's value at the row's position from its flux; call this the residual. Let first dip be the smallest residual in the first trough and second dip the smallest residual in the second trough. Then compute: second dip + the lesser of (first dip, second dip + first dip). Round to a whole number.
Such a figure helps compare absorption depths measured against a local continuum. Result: -53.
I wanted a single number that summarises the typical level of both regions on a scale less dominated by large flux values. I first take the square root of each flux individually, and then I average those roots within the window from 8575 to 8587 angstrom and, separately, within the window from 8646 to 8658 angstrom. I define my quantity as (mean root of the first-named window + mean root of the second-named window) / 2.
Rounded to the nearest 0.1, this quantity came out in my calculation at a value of 13.4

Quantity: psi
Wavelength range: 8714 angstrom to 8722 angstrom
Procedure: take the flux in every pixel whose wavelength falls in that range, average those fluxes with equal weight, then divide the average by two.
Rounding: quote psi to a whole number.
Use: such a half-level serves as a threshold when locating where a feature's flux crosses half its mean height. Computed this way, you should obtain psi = 90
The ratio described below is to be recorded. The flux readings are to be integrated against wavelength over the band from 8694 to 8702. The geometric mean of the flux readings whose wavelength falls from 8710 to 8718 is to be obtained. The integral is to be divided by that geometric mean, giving 8.8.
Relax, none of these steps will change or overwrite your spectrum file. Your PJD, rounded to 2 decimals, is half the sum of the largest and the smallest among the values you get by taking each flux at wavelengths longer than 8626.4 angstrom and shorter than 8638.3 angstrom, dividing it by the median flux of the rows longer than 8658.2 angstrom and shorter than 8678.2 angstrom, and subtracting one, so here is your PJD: -0.04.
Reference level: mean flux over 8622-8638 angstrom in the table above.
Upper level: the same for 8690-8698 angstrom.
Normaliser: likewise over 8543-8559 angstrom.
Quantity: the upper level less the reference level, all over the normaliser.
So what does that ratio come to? 0.10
